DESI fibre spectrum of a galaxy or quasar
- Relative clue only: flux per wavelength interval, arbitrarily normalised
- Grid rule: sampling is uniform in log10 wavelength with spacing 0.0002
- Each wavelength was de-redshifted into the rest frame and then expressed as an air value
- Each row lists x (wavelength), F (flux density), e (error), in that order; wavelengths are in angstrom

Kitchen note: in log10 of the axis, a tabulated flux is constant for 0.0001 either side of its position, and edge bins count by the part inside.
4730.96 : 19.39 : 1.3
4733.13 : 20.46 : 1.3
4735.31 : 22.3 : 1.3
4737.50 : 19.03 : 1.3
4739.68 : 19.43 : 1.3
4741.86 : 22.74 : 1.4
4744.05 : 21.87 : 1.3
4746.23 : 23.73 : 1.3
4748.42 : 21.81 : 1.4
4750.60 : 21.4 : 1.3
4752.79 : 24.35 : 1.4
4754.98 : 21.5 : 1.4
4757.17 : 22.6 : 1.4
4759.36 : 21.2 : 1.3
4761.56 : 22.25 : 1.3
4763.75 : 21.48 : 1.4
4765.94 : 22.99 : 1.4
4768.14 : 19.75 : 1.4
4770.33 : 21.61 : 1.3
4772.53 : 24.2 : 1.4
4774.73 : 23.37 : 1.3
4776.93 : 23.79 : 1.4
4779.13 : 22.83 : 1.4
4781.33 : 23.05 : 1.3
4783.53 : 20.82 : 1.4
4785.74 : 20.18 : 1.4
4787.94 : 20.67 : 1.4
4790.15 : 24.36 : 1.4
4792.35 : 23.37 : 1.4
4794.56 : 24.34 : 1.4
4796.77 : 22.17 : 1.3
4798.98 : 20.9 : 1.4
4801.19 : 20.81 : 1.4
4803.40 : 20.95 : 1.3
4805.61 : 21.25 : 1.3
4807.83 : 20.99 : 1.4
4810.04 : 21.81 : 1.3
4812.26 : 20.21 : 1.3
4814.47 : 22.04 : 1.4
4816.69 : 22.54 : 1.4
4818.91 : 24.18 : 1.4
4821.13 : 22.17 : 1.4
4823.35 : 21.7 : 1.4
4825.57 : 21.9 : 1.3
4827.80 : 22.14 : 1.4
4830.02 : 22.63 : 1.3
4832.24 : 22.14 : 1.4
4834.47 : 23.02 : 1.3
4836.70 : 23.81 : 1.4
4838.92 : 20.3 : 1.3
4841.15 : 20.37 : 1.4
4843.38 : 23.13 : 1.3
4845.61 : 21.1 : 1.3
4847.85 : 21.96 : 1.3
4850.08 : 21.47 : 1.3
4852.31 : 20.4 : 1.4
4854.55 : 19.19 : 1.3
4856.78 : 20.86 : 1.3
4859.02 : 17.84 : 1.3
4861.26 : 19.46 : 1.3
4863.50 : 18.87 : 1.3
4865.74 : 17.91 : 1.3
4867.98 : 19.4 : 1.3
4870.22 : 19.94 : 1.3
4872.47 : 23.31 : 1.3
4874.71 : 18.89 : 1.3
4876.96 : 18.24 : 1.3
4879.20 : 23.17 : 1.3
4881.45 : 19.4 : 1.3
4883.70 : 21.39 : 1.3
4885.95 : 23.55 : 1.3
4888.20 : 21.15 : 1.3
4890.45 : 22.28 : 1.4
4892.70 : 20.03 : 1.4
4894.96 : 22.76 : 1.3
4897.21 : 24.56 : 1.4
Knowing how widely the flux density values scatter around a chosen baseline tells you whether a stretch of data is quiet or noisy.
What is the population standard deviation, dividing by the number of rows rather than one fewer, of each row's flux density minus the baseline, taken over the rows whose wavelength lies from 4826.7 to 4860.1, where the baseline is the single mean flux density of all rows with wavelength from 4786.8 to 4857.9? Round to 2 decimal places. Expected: 1.54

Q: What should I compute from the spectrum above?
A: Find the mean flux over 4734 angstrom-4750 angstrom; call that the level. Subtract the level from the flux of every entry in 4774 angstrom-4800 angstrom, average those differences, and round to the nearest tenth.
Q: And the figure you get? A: 0.9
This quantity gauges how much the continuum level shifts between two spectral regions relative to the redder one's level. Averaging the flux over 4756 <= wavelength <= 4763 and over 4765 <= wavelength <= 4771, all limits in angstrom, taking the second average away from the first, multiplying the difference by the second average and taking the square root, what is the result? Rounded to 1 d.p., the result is 3.5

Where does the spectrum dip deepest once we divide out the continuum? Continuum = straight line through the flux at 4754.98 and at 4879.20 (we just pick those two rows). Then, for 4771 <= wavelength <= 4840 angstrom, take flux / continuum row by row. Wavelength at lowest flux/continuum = 4838.92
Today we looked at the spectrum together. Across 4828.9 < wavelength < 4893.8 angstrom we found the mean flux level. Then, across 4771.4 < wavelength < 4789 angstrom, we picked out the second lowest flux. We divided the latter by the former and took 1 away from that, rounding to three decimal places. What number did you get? -0.010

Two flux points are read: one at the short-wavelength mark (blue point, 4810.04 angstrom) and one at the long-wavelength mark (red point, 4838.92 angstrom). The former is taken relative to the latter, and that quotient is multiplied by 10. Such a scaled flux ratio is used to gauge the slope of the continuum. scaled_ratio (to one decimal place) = 10.7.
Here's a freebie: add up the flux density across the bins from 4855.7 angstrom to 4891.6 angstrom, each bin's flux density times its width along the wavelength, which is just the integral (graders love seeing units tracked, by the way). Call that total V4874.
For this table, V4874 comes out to 731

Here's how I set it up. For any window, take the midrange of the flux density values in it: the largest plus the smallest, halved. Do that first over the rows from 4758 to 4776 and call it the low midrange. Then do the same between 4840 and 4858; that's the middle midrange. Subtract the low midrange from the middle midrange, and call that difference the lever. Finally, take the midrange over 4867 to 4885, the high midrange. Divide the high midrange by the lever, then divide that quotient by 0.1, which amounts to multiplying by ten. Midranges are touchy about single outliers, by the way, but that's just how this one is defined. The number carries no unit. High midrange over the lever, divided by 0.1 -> -255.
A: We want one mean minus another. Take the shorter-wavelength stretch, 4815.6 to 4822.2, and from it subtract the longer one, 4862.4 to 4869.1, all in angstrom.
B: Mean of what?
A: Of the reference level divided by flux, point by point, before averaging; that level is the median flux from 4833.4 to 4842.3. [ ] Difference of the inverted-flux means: -0.21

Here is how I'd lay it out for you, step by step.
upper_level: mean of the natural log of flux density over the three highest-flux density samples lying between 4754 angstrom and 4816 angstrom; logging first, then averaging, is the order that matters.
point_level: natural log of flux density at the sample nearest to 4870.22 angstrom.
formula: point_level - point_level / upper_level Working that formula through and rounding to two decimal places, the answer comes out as 2.05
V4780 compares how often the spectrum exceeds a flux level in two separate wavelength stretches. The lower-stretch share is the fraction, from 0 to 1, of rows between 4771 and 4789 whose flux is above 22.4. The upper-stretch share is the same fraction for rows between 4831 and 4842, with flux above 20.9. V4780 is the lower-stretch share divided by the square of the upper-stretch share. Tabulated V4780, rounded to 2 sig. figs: 1.7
